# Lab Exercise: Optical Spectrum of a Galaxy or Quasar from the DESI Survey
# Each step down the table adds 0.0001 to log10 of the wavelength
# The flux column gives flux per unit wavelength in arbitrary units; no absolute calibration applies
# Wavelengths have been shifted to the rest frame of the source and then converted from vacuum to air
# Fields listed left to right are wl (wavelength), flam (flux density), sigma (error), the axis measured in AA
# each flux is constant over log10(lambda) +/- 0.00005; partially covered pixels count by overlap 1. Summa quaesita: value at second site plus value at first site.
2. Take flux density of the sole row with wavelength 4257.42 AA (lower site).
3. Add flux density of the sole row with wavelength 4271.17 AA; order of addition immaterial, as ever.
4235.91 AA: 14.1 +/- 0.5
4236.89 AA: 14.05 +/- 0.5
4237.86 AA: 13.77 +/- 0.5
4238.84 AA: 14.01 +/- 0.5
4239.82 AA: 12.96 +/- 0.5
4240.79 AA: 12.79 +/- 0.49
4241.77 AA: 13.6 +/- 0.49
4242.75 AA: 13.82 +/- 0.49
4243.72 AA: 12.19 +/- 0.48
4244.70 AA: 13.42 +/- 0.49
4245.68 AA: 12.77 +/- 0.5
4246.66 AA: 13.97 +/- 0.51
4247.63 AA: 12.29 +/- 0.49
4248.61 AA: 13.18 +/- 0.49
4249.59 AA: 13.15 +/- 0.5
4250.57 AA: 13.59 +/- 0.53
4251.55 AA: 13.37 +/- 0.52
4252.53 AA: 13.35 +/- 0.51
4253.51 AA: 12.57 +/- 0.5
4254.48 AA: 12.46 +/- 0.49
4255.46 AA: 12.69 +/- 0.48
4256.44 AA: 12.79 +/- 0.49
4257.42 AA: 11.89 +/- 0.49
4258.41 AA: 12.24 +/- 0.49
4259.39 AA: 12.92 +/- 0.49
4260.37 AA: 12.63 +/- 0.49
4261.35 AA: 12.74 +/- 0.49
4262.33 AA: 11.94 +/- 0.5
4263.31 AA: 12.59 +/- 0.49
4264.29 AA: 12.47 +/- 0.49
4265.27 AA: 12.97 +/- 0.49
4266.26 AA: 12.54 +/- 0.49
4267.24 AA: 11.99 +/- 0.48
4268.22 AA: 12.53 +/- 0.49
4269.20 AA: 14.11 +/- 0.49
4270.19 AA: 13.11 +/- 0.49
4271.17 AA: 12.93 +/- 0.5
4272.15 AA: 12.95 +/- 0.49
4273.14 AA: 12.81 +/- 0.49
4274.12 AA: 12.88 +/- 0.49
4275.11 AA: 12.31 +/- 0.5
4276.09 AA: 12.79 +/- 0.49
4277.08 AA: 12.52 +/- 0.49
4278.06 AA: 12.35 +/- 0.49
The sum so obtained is 24.8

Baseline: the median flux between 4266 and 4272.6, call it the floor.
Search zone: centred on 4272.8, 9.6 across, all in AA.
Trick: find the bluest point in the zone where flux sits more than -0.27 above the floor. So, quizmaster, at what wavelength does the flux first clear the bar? 4269.20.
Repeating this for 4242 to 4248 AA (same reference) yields 4242.75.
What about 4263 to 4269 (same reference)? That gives 4265.27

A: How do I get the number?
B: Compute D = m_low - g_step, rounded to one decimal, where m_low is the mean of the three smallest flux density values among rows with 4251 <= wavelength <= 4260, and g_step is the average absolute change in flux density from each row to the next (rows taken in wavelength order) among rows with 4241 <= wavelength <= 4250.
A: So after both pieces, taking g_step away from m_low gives 11.3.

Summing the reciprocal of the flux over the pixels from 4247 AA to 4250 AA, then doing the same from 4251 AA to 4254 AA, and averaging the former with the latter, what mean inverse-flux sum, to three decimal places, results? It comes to 0.231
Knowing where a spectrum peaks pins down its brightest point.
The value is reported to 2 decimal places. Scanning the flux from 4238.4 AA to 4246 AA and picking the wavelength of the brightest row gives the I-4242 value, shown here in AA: 4238.84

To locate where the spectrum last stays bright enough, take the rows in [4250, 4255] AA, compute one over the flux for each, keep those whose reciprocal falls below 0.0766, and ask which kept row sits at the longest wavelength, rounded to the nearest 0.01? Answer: 4252.53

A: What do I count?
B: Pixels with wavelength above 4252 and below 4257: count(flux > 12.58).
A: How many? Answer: 3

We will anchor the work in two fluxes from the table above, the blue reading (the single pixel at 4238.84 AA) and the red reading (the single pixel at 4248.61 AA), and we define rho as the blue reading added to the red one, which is 27.2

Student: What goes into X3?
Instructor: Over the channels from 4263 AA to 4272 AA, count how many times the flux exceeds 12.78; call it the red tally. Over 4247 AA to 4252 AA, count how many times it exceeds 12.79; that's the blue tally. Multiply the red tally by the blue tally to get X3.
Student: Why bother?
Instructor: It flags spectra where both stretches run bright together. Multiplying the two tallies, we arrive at 16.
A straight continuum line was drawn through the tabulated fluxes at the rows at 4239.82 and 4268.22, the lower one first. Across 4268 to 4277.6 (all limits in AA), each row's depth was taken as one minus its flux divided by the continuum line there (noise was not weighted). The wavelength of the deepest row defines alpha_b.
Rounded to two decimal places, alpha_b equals 4275.11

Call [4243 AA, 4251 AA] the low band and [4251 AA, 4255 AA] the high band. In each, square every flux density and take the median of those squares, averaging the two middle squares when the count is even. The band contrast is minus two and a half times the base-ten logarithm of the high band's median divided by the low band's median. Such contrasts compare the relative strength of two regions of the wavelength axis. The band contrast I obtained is 0.033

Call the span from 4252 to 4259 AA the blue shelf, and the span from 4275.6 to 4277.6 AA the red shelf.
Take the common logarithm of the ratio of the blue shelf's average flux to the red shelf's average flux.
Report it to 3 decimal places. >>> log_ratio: -0.003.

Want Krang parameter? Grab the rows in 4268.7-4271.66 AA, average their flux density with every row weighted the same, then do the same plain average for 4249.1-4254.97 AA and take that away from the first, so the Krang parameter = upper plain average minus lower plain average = 0.3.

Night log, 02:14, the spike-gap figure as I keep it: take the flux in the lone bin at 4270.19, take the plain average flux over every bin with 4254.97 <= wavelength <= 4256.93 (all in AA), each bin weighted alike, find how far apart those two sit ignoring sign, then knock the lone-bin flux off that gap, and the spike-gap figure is -12.7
